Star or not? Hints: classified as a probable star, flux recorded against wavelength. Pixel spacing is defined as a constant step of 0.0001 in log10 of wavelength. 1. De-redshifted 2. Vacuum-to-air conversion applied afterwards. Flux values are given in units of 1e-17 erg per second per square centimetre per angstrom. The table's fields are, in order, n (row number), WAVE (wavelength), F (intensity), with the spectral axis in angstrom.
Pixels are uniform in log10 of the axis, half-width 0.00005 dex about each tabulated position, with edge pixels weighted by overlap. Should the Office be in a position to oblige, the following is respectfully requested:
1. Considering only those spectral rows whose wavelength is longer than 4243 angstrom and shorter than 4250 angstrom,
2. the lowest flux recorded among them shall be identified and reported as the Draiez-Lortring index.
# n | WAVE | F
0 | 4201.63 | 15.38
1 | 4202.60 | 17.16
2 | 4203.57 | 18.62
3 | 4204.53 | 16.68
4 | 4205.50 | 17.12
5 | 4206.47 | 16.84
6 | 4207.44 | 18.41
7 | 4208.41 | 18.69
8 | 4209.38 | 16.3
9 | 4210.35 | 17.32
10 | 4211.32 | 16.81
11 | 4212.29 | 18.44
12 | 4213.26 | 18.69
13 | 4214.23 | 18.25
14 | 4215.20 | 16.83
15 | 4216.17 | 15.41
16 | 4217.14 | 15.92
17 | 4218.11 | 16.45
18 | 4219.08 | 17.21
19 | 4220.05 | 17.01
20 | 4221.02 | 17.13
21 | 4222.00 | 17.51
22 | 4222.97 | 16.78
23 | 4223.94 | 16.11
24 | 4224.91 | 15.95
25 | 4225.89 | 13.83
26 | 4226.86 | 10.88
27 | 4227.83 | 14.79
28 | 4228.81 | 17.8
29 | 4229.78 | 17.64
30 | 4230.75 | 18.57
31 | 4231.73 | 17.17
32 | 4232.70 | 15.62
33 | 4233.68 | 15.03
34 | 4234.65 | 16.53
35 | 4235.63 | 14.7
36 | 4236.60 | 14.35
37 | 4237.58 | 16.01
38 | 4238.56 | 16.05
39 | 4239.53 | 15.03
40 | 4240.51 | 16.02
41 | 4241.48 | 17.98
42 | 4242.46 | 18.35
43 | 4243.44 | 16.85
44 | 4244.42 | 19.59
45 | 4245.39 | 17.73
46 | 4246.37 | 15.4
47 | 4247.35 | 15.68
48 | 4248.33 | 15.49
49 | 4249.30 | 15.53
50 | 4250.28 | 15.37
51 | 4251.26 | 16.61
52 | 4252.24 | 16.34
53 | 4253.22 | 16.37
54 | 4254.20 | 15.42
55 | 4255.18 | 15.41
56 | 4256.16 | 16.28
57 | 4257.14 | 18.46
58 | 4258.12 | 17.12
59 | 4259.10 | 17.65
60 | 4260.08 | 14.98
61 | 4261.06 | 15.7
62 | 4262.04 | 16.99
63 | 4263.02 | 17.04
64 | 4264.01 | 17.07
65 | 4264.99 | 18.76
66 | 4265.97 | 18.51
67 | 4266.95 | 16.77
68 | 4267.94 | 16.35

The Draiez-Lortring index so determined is 15.4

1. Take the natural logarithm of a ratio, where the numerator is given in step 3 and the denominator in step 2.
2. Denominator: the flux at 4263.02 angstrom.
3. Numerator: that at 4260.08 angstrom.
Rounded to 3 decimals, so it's -0.129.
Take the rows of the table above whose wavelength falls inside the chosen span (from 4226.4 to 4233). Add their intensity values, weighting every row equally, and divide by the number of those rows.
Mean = 16.1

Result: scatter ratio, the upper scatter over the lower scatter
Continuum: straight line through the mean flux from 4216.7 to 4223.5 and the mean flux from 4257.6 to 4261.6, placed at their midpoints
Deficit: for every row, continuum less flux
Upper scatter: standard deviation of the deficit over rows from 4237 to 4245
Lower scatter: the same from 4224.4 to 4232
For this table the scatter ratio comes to 0.60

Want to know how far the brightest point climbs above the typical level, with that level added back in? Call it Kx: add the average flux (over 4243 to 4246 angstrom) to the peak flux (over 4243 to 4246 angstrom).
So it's 37.6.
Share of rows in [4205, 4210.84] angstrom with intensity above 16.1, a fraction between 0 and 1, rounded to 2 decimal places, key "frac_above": 1.00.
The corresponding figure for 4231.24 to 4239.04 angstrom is 0.25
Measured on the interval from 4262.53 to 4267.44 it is 1.00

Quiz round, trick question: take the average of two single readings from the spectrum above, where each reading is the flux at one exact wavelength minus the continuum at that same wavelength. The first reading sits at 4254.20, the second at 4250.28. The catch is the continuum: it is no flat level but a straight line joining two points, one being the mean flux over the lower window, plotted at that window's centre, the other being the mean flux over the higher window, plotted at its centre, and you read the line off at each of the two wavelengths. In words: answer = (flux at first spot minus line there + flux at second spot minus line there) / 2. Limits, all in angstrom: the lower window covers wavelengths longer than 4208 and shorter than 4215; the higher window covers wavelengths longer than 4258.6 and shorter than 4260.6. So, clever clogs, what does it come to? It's -1.1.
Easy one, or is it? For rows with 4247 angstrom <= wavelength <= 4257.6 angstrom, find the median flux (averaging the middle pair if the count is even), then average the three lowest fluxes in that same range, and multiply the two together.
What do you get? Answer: 241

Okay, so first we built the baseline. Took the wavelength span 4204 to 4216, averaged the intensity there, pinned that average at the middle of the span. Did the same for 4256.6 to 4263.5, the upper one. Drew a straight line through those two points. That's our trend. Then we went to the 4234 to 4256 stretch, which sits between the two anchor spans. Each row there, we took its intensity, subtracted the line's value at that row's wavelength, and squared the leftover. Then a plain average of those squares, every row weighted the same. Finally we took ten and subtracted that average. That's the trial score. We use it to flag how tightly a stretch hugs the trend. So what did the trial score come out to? 7.8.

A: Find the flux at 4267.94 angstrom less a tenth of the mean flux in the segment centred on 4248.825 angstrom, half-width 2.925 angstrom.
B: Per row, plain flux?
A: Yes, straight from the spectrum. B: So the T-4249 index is 14.8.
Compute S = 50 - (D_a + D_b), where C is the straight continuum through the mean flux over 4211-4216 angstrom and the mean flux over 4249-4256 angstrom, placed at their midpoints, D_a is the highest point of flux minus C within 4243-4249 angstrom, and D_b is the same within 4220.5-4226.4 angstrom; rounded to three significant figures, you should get 46.5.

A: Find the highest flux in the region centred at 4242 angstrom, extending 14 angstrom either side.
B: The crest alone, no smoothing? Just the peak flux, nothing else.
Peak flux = 19.59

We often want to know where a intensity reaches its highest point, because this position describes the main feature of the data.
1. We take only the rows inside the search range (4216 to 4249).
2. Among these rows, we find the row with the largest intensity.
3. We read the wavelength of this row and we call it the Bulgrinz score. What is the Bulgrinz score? 4244.42 angstrom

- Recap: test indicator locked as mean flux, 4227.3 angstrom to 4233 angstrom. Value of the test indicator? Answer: 16.9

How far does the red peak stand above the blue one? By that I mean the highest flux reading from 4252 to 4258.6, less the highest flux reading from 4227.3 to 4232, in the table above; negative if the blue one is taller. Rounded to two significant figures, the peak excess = -0.11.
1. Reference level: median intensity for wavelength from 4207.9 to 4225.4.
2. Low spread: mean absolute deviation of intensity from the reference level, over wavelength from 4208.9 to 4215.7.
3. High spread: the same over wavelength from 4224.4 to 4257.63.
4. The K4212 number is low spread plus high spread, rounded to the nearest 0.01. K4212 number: 2.26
